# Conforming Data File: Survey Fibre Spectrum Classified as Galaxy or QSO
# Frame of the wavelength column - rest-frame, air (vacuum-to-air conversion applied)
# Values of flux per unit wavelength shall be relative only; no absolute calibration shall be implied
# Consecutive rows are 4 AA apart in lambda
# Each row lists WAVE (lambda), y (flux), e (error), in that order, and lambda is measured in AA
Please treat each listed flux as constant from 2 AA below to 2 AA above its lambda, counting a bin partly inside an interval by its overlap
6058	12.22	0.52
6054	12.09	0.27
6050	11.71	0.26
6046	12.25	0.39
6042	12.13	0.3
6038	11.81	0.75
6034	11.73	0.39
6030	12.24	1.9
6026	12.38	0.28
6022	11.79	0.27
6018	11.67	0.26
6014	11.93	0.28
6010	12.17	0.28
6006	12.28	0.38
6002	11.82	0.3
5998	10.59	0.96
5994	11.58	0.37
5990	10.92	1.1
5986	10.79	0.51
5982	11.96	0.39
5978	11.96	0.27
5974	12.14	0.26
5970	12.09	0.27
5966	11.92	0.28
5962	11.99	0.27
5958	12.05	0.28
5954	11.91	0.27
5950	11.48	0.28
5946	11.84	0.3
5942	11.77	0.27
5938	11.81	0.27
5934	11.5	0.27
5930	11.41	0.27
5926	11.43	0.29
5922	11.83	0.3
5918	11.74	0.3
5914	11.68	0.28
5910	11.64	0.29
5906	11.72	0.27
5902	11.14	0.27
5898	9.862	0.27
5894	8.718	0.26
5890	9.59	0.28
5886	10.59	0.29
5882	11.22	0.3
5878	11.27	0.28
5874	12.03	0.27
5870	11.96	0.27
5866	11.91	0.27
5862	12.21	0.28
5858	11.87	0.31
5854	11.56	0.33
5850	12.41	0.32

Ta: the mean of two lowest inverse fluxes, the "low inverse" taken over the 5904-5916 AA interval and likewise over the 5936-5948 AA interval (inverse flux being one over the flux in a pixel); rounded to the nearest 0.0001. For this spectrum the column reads 0.0849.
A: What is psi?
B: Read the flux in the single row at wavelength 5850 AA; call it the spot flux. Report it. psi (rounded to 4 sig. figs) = 12.41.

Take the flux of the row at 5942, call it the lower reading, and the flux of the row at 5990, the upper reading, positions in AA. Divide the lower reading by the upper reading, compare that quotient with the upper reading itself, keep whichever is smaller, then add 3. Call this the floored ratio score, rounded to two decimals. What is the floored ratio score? 4.08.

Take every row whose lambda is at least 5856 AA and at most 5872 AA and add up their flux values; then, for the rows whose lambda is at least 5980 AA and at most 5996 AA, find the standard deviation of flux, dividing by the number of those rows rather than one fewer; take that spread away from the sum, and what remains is 47.5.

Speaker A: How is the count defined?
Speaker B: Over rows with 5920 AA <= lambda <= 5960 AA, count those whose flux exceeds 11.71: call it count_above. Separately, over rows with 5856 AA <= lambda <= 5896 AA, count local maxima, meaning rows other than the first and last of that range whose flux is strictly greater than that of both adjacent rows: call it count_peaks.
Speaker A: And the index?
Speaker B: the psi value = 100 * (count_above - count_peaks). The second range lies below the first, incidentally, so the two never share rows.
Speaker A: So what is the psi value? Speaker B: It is 400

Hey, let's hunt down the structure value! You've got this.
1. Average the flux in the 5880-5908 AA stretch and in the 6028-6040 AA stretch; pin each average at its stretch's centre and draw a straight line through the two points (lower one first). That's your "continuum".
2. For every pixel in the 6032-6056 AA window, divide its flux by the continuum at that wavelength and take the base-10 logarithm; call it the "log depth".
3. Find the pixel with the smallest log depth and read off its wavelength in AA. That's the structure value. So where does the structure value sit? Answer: 6050 AA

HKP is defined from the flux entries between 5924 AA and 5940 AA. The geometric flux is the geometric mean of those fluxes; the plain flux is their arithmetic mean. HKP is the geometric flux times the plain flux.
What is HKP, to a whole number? 133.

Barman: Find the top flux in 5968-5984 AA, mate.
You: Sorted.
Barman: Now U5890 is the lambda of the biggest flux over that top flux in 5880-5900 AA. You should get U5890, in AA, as 5882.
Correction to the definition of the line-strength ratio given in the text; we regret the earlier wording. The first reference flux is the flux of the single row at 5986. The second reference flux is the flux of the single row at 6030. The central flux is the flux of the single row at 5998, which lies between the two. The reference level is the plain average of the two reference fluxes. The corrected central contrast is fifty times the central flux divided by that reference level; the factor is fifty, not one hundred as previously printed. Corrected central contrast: 46.0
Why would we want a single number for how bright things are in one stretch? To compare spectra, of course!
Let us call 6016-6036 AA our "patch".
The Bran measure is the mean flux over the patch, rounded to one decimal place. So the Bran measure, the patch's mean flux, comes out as 12.0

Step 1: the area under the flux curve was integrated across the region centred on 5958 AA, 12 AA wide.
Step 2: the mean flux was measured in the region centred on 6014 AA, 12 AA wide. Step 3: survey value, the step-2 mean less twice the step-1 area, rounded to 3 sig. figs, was -276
